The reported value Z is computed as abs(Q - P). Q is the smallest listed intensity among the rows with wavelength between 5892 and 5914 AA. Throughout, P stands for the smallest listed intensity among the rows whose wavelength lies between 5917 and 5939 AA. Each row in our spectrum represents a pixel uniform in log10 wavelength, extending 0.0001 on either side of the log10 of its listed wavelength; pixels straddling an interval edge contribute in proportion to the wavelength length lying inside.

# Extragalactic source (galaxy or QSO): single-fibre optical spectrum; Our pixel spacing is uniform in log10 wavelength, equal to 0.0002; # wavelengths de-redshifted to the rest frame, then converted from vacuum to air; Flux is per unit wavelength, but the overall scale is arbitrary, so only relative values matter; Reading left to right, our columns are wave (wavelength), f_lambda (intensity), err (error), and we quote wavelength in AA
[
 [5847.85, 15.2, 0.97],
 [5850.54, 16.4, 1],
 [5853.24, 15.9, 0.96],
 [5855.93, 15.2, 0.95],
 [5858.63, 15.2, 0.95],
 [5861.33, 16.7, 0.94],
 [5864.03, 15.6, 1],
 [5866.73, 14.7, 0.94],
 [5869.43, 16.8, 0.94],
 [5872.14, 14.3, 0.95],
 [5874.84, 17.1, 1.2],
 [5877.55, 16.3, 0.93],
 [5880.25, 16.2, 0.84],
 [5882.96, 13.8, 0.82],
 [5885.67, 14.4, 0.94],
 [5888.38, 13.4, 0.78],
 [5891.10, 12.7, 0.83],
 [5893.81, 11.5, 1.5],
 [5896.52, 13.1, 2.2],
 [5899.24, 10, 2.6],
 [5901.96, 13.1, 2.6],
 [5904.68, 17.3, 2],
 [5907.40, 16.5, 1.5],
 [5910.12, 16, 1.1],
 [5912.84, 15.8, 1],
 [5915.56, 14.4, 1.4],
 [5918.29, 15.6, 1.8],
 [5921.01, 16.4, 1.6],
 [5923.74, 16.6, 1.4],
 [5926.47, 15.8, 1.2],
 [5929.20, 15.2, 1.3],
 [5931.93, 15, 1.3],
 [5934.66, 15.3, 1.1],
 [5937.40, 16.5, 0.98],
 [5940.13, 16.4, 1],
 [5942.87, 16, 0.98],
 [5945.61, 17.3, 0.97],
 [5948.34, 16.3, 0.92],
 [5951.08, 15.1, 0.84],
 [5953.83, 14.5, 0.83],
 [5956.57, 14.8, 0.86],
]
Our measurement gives 5.0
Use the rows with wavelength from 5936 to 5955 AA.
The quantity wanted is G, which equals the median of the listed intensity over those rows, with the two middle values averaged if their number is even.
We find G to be 16.3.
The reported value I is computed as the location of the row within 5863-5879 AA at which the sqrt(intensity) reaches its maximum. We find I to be 5874.84 AA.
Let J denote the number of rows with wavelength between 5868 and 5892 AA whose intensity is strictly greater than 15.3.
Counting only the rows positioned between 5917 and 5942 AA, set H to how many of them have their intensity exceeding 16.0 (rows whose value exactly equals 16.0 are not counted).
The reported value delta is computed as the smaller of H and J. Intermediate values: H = 4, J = 4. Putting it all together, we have 4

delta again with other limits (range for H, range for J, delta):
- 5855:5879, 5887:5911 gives 3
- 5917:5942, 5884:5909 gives 2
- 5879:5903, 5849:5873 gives 1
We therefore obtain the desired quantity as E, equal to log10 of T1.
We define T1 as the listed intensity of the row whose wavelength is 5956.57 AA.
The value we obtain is 1.17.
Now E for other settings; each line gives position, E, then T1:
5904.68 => 1.24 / 17.3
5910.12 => 1.20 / 16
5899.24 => 1.00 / 10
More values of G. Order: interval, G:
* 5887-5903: 12.9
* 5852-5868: 15.4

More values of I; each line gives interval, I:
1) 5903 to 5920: 5904.68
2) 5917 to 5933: 5923.74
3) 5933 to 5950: 5945.61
